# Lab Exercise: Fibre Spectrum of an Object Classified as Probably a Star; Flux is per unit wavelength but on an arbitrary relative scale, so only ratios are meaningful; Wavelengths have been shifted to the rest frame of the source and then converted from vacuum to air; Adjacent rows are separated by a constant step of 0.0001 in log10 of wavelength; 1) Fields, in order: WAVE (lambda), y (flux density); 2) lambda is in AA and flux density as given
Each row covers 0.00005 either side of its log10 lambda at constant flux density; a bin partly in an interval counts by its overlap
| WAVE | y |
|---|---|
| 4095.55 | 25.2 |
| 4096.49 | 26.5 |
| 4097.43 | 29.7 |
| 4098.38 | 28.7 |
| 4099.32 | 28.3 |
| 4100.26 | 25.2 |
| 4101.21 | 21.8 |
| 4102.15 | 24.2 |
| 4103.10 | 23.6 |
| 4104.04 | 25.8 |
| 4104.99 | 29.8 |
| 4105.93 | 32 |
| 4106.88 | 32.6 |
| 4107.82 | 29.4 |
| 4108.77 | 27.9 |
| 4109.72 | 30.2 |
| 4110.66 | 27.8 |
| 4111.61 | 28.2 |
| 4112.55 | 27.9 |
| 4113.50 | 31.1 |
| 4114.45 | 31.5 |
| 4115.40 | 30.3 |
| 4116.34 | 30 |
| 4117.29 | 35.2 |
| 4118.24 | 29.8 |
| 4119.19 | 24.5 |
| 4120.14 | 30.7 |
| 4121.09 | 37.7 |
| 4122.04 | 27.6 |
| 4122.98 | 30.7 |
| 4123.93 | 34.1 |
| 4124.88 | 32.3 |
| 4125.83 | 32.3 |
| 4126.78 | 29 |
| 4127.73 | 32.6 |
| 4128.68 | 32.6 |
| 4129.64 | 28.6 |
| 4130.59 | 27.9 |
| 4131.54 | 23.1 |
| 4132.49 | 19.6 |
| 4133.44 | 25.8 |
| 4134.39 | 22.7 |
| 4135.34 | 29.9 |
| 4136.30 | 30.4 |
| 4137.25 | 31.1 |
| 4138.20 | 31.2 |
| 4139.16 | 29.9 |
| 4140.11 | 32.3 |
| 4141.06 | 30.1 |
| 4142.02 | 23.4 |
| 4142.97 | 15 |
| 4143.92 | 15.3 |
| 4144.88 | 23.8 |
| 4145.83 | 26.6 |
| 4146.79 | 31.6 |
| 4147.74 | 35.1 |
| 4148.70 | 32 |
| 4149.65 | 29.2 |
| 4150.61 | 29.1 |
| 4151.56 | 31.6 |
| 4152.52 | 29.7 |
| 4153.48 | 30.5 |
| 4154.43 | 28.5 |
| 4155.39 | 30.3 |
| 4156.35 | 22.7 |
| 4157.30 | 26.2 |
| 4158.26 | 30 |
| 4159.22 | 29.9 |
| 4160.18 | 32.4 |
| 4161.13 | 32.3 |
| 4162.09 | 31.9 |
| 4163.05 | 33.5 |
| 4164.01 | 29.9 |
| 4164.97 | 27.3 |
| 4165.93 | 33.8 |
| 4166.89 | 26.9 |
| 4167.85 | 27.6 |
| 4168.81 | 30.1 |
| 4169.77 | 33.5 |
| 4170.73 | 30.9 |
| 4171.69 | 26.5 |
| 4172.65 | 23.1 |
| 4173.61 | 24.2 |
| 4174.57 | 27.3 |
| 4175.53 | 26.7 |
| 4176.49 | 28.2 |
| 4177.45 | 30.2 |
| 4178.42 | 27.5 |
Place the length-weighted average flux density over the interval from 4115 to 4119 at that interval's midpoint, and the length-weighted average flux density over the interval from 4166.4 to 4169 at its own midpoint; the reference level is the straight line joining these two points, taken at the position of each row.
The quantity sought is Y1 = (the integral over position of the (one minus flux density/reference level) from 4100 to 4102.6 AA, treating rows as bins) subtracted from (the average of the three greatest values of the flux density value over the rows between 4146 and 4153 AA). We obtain 32.2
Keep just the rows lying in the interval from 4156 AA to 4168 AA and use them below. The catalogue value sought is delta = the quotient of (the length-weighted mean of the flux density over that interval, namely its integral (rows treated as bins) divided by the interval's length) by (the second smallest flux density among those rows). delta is 1.13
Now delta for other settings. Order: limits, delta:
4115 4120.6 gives 1.01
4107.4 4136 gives 1.29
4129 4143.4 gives 1.37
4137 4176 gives 1.87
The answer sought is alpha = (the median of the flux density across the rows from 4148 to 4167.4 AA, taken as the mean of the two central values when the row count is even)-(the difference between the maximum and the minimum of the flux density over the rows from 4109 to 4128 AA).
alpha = 17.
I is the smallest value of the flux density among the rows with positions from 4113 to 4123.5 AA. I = 24.5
